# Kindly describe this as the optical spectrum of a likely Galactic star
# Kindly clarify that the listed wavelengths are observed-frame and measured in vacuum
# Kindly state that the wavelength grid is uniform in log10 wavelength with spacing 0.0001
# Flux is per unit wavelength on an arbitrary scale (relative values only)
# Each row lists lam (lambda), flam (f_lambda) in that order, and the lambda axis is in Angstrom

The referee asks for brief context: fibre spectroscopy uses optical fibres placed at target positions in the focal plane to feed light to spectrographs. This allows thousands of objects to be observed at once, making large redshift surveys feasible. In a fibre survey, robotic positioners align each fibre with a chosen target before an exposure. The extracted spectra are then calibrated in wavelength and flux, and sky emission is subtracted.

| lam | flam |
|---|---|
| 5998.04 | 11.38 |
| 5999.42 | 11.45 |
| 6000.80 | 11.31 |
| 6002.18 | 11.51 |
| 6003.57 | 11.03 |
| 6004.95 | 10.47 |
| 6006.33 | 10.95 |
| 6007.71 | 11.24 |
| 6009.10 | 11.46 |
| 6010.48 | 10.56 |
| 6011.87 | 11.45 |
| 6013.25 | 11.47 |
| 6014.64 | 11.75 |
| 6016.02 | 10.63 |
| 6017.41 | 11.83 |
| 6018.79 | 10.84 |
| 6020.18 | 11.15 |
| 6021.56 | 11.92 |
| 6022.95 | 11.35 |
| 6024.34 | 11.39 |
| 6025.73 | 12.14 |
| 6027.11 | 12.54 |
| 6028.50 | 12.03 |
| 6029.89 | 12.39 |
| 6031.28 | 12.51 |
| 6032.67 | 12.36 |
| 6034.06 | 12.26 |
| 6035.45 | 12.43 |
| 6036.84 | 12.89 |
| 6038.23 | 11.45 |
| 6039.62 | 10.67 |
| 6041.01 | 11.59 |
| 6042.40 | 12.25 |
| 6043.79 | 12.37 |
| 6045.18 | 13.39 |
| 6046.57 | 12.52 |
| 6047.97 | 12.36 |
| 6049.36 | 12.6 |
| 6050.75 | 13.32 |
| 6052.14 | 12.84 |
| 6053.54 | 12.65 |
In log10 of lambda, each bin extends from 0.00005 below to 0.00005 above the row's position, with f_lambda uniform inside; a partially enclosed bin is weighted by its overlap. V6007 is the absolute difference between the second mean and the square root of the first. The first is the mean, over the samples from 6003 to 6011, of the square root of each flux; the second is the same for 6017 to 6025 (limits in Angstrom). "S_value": 1.56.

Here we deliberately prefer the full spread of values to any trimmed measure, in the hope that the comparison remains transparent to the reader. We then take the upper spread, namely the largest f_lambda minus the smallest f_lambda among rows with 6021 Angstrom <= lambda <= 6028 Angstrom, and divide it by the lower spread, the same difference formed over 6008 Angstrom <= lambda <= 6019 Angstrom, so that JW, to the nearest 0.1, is 0.9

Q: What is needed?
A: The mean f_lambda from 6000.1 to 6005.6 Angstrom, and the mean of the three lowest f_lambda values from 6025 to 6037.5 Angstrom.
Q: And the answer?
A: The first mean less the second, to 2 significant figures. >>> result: -1.1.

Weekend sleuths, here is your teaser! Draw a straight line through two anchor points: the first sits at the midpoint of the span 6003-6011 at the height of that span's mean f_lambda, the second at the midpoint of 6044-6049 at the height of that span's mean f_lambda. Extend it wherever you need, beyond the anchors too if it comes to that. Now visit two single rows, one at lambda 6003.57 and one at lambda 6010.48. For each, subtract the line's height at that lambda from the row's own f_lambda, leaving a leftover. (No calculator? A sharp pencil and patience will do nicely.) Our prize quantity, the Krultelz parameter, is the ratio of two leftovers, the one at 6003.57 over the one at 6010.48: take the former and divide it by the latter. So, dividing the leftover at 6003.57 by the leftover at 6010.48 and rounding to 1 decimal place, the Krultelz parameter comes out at -0.4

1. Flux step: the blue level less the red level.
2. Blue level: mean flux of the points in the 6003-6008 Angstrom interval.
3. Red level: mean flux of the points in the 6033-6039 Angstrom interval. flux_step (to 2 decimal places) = -1.33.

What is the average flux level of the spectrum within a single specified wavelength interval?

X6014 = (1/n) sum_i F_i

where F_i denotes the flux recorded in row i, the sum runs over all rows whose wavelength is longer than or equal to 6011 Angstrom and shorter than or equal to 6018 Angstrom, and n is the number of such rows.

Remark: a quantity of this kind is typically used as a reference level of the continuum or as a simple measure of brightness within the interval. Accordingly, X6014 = 11.4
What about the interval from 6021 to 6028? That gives 11.9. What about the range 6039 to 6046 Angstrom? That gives 12.1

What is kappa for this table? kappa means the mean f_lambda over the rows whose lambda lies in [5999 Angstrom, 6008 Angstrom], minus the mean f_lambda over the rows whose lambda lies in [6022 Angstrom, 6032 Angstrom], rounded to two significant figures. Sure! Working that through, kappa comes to -0.91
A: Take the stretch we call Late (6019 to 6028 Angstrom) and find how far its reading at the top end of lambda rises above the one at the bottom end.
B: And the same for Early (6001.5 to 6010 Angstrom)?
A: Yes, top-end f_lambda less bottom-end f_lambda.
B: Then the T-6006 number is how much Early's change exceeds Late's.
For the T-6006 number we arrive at -1.4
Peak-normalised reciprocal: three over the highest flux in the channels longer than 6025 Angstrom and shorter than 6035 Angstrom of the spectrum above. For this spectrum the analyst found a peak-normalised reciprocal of 0.239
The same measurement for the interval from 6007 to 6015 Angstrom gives 0.255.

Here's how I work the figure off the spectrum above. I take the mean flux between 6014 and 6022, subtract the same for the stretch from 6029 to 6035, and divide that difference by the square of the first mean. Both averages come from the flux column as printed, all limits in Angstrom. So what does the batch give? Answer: -0.008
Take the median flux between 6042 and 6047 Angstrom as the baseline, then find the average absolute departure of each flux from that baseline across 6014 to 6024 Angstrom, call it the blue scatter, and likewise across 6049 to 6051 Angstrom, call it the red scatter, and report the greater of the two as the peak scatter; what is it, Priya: 1.09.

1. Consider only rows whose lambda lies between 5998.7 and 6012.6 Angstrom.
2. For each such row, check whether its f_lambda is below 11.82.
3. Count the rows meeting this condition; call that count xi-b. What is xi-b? 10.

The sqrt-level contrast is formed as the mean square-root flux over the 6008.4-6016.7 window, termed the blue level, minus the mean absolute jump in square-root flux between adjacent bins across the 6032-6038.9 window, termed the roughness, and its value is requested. 3.27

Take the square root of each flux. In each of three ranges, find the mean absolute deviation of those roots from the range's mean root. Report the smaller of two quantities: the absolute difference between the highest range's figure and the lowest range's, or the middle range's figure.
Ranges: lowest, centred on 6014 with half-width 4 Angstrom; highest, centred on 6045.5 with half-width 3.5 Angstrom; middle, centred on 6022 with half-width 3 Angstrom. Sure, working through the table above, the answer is 0.023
